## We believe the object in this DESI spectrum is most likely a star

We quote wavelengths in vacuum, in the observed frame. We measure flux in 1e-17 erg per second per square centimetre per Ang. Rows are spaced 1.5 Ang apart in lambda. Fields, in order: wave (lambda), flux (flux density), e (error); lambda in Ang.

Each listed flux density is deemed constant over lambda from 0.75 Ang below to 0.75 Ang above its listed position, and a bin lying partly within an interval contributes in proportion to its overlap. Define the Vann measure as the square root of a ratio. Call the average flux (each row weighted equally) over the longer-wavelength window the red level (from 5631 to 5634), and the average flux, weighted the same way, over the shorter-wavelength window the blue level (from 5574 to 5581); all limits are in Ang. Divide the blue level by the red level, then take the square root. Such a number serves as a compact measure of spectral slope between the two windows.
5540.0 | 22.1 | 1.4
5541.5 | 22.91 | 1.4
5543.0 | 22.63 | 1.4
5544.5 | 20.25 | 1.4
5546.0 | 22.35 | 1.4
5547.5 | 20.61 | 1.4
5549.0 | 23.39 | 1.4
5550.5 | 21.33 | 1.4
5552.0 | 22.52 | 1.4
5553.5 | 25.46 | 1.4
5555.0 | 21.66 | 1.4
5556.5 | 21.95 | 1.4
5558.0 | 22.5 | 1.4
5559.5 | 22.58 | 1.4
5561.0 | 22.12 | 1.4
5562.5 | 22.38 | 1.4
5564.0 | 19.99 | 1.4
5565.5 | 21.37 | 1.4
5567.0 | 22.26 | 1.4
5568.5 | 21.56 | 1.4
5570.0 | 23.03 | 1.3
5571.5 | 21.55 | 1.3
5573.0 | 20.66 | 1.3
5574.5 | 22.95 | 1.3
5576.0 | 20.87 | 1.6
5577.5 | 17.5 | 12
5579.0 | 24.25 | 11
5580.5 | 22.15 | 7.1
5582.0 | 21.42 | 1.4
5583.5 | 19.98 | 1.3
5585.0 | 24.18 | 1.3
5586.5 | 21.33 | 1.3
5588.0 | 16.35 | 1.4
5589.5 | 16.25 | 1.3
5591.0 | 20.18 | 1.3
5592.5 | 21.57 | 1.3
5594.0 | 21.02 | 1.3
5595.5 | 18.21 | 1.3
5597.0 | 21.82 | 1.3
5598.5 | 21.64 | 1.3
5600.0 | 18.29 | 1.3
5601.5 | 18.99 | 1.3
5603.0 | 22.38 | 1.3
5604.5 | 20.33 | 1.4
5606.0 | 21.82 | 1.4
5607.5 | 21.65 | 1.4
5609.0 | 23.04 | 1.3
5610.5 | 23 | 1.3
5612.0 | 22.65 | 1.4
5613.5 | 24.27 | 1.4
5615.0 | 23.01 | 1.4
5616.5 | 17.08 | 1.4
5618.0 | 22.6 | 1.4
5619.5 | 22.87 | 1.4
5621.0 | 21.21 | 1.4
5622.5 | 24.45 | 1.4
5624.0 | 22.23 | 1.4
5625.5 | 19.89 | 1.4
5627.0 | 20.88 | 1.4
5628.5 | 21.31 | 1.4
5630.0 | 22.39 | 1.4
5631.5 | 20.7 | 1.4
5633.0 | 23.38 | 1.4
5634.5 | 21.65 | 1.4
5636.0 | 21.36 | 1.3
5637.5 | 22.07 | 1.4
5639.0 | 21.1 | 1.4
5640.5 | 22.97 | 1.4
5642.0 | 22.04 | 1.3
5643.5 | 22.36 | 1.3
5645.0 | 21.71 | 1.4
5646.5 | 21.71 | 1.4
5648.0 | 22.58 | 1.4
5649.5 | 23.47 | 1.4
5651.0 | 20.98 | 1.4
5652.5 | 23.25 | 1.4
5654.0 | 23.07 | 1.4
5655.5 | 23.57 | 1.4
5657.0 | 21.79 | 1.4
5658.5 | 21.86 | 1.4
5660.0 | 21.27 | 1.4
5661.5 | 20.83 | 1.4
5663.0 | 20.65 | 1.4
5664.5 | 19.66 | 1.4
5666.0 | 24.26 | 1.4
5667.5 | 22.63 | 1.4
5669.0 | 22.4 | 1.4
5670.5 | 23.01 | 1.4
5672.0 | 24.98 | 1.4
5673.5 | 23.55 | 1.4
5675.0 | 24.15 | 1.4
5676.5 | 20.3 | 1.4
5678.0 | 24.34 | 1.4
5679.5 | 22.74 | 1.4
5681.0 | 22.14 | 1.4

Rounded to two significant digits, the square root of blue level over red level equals 0.99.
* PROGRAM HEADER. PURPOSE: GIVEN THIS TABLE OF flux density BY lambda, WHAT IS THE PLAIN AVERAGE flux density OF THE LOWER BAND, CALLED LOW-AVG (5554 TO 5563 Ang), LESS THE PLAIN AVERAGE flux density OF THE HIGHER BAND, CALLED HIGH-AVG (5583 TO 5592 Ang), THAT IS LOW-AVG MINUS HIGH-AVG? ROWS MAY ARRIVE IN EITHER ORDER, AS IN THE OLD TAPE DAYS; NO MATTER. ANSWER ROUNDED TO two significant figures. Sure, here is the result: 2.5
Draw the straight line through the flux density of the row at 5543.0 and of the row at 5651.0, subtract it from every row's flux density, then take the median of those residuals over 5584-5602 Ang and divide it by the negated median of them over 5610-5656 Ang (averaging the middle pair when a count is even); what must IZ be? 1.2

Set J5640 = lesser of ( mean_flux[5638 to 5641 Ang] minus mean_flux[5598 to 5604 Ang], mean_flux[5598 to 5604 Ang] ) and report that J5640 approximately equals 1.7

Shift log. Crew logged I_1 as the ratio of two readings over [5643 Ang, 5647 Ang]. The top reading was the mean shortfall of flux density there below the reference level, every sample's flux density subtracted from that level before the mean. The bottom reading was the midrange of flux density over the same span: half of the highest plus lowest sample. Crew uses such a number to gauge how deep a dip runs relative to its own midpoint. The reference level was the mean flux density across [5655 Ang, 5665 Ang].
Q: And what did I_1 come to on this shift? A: -0.025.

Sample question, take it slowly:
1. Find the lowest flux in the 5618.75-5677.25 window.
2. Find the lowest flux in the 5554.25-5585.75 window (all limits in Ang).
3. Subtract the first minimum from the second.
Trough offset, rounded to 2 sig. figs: -2.2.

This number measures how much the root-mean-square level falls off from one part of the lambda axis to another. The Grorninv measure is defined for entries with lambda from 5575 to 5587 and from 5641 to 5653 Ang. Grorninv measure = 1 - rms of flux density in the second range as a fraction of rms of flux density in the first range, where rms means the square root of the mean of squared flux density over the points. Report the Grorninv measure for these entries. -0.033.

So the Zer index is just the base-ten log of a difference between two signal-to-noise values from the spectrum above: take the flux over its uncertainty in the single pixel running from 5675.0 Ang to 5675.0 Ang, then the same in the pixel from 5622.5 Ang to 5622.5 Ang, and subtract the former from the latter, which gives -0.67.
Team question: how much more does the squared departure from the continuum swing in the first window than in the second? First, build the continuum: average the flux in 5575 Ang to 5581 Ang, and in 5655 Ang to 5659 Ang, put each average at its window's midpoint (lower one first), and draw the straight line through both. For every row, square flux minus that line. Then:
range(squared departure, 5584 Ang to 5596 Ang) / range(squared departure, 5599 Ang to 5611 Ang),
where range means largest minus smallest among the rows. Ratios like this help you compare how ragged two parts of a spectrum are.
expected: 2.5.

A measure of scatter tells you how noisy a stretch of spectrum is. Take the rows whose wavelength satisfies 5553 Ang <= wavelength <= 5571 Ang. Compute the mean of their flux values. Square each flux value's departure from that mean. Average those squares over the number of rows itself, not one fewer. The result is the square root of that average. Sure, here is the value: 1.2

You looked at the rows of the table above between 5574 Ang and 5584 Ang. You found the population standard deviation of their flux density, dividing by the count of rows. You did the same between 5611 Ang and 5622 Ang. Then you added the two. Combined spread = 4.2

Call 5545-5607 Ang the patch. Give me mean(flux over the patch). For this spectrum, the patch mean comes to 21.3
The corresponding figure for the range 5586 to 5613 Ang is 20.6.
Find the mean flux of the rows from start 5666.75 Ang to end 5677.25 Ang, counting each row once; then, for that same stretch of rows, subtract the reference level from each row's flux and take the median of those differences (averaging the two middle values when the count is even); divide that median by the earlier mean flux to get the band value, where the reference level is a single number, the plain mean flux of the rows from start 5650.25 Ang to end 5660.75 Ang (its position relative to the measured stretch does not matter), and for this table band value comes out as 0.03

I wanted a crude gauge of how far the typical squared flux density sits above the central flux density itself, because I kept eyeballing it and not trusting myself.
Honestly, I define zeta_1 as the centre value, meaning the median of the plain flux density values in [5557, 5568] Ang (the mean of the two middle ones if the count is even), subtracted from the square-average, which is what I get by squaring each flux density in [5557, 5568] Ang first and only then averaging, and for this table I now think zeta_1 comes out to 457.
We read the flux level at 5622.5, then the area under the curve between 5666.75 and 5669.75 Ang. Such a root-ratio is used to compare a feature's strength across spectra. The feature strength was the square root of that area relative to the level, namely 1.7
